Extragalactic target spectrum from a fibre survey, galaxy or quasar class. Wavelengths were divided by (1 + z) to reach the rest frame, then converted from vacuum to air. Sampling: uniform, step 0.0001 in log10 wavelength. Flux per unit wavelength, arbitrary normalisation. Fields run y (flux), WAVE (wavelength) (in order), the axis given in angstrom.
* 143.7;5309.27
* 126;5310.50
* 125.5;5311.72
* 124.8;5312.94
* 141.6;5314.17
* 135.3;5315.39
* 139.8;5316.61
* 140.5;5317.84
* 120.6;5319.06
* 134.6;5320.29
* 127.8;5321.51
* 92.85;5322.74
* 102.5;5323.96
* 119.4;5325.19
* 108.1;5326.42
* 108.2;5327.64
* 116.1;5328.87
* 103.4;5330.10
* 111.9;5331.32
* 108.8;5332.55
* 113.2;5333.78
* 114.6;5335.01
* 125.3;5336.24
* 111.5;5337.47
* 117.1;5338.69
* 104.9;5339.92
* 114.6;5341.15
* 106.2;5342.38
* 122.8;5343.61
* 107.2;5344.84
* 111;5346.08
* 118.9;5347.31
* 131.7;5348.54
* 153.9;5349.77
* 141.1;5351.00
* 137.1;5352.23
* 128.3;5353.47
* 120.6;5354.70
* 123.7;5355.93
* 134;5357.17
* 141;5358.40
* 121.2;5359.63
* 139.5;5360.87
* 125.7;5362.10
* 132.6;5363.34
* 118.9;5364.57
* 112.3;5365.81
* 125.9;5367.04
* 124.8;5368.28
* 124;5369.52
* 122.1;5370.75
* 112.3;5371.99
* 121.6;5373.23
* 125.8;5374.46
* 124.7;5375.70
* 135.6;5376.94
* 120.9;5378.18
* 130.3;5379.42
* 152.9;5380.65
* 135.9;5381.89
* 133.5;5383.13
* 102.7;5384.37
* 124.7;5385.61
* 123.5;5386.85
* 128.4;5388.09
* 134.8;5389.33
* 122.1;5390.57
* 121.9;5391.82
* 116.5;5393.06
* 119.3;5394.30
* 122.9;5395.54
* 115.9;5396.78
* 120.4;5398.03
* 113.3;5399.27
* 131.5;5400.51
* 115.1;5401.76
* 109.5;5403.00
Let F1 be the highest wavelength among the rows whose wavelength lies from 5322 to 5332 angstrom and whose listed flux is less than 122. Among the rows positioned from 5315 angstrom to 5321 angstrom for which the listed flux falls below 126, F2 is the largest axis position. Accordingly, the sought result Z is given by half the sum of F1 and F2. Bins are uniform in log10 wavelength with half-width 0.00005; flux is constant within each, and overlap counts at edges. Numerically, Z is 5325.2 angstrom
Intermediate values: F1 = 5331.32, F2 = 5319.06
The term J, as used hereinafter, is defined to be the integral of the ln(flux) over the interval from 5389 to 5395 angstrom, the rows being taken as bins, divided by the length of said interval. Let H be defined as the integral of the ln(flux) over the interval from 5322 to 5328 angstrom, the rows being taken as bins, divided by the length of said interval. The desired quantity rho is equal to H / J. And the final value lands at 0.97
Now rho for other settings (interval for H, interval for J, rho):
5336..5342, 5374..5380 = 0.98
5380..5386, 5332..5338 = 1.03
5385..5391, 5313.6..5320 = 0.99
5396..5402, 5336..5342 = 1.01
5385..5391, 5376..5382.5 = 0.99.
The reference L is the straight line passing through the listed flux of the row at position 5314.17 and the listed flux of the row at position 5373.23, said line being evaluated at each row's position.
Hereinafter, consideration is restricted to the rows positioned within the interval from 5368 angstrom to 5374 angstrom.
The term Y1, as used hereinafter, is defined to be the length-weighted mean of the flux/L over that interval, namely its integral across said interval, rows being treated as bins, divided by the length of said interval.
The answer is 0.99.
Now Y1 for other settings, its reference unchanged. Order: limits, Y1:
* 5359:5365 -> 1.02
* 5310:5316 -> 0.92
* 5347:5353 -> 1.06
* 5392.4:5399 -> 1.04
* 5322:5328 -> 0.77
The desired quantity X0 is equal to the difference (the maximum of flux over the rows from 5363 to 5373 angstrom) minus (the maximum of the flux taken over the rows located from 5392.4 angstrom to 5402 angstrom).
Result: 1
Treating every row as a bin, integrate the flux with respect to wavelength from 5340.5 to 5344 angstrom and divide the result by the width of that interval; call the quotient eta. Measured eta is 114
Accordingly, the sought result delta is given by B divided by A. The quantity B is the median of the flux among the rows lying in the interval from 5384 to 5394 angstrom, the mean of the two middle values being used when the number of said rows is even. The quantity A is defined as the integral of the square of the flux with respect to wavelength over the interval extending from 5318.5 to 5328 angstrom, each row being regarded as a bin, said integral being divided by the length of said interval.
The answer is 0.0093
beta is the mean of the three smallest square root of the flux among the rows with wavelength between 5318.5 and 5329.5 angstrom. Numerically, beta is 10.1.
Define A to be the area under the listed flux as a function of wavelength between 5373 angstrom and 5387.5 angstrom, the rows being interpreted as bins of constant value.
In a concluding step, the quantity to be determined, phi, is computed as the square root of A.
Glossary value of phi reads 43.1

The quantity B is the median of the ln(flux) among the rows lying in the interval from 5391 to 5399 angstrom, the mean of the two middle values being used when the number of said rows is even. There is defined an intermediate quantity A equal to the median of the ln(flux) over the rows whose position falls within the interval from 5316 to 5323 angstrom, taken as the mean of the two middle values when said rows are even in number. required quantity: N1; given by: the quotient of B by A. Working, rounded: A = 4.88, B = 4.79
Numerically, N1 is 0.98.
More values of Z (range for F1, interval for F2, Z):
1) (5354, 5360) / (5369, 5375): 5367.0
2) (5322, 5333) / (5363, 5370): 5351.0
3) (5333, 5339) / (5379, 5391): 5364.6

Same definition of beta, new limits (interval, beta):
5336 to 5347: 10.3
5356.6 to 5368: 10.8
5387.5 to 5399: 10.8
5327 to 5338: 10.3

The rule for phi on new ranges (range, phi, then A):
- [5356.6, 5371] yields 42.8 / 1829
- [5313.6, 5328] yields 42.1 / 1769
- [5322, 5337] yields 40.7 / 1657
